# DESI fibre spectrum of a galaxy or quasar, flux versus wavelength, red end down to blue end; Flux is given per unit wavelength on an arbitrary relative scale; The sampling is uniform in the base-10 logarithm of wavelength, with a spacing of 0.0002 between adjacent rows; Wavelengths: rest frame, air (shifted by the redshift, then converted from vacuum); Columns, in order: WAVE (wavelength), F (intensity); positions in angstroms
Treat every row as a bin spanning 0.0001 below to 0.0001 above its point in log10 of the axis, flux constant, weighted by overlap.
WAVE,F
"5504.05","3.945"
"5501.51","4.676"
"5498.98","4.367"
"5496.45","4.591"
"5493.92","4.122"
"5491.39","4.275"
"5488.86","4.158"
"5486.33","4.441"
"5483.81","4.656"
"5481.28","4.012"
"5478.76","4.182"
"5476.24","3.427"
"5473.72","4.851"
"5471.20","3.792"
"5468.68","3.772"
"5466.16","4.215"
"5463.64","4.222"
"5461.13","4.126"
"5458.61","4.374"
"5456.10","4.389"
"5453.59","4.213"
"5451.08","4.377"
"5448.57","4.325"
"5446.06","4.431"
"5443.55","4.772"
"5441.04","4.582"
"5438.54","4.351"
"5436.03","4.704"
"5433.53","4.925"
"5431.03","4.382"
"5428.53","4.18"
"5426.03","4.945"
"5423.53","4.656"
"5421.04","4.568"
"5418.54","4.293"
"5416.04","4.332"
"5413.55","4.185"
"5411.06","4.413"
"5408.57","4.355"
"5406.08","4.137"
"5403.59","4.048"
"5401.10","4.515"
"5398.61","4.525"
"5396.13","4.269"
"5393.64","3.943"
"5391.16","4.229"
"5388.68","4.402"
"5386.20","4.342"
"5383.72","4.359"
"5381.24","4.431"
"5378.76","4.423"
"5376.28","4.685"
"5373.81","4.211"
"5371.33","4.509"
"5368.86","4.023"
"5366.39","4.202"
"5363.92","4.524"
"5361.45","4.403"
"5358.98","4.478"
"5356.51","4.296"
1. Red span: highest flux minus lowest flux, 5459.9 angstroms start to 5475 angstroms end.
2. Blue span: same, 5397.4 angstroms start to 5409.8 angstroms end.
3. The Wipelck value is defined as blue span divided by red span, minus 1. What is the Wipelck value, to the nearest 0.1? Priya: -0.6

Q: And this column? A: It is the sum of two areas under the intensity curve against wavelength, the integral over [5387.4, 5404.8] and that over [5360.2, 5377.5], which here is 149.9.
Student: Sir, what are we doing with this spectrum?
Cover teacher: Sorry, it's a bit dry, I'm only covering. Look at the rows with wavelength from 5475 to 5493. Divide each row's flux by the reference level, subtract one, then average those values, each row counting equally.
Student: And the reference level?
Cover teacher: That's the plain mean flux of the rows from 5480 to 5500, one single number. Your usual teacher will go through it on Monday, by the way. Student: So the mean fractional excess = -0.038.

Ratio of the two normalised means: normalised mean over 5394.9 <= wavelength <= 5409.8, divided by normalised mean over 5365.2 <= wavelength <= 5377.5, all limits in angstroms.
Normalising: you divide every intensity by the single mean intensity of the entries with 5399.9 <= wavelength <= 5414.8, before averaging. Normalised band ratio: 1.00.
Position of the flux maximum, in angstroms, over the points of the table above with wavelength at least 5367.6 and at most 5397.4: 5376.28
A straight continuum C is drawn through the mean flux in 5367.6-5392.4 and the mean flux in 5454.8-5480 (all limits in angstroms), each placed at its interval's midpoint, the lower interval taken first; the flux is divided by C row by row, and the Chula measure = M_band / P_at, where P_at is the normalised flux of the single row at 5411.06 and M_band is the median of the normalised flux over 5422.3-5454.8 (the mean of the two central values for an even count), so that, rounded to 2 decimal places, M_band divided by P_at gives 1.03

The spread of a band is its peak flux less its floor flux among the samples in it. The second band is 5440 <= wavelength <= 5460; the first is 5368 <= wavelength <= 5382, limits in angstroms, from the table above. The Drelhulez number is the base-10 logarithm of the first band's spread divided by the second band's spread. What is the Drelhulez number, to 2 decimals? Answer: 0.07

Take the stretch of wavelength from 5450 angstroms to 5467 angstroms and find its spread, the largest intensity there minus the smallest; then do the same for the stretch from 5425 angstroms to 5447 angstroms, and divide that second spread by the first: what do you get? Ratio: 2.9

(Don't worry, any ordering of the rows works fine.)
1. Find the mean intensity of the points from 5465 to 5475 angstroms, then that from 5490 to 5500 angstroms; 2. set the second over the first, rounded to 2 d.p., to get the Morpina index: 1.04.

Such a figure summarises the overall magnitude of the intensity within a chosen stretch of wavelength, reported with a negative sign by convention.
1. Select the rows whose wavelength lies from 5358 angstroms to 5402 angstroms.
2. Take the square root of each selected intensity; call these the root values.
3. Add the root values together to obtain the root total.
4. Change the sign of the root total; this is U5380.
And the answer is -37.6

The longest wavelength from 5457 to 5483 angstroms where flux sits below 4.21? 5481.28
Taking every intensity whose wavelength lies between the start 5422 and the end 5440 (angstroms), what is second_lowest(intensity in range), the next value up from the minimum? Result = 4.351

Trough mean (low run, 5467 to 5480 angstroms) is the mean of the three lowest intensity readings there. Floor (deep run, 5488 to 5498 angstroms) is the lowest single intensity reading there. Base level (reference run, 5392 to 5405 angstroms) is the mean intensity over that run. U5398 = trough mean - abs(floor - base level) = 3.53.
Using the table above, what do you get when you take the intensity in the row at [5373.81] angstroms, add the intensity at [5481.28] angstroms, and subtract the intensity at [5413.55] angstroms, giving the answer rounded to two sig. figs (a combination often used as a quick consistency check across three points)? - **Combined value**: 4.0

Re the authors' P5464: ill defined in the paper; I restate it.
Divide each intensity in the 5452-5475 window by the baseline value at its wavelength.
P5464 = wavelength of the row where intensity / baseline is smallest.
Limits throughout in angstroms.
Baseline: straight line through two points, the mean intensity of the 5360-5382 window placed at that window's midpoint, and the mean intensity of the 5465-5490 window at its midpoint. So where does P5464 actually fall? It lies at 5468.68 angstroms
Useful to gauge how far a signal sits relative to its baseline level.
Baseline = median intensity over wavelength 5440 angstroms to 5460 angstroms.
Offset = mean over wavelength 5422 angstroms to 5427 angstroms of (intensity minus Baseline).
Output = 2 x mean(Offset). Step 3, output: 0.8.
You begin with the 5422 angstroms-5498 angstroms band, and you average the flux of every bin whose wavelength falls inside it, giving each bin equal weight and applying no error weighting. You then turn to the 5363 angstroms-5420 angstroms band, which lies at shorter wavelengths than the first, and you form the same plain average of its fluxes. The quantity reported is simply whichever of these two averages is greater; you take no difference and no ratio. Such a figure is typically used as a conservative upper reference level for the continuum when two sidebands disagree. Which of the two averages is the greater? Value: 4.35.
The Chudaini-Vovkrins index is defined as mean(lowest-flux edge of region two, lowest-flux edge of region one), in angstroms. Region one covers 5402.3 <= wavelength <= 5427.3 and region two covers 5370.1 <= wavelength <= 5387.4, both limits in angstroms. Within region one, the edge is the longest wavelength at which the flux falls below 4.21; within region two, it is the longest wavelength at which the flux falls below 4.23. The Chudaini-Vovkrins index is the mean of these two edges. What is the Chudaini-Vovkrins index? 5393.7 angstroms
